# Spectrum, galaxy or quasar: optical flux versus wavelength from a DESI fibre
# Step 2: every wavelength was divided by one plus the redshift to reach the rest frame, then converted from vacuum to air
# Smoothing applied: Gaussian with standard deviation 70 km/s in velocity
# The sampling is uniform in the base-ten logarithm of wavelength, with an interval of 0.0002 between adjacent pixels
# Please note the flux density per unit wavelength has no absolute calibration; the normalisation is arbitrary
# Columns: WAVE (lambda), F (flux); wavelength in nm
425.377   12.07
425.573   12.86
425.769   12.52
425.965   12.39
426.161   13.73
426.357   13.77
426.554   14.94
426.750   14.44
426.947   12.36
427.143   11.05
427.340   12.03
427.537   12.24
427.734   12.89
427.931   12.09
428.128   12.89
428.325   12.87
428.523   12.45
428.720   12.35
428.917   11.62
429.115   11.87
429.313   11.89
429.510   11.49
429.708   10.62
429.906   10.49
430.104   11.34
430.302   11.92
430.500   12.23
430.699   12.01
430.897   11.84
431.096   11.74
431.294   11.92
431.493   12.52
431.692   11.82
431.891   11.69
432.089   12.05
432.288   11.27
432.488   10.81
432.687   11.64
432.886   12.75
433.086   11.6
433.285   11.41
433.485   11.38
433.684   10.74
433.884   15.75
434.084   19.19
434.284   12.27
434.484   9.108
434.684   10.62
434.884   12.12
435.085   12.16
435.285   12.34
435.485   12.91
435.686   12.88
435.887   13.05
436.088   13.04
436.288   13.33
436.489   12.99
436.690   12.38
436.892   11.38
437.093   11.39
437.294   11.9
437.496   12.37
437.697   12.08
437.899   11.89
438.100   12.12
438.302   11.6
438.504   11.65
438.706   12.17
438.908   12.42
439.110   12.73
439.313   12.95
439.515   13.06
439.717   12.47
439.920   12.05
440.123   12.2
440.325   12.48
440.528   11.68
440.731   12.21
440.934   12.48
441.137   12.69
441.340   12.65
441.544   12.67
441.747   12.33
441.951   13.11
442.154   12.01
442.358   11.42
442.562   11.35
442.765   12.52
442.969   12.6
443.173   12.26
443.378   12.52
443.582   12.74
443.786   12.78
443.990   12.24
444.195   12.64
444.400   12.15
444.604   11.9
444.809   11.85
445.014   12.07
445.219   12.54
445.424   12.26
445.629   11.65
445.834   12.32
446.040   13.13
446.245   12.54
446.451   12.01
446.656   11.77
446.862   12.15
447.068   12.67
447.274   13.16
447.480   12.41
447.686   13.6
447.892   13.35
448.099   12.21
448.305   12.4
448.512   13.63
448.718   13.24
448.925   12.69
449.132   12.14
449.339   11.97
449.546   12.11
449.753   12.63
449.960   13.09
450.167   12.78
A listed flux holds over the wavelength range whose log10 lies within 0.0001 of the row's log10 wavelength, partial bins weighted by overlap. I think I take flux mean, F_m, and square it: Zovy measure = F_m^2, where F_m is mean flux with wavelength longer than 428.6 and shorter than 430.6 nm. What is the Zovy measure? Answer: 134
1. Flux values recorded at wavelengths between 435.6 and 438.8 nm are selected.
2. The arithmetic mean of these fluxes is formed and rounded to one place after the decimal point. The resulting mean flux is 12.3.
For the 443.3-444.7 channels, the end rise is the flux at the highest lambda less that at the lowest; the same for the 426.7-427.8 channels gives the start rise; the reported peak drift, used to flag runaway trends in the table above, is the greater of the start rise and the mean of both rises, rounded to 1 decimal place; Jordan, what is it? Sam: -1.1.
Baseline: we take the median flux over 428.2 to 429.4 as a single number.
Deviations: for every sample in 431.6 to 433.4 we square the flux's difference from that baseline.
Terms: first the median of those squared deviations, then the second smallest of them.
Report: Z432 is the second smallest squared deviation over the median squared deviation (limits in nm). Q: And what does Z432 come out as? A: 0.33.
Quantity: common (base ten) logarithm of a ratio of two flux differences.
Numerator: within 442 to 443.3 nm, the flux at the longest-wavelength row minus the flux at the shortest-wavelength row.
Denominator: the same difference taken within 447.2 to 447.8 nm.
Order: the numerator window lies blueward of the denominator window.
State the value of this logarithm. -0.25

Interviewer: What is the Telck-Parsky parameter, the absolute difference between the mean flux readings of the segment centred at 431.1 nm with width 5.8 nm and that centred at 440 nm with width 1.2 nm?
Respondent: 0.46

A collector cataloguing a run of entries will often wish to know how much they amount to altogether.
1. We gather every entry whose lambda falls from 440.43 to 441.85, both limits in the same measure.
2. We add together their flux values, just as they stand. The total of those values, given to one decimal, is 86.7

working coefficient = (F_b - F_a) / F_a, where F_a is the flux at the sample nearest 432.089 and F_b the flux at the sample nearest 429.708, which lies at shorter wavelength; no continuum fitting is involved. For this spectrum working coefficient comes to -0.12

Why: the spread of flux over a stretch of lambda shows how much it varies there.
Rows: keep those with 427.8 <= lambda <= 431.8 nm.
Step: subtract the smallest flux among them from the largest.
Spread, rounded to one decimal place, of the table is 2.4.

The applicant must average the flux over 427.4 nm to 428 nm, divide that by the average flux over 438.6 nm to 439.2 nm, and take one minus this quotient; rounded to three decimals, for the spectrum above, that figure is 0.003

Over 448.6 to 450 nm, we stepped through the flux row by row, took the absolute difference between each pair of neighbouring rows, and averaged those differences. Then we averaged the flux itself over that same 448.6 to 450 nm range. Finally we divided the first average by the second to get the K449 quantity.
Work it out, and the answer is 0.032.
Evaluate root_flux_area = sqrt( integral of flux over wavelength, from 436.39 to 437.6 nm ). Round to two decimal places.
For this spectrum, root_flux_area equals 3.82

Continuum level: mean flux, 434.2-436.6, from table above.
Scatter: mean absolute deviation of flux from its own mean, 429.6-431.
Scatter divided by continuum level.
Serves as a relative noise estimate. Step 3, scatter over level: 0.047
